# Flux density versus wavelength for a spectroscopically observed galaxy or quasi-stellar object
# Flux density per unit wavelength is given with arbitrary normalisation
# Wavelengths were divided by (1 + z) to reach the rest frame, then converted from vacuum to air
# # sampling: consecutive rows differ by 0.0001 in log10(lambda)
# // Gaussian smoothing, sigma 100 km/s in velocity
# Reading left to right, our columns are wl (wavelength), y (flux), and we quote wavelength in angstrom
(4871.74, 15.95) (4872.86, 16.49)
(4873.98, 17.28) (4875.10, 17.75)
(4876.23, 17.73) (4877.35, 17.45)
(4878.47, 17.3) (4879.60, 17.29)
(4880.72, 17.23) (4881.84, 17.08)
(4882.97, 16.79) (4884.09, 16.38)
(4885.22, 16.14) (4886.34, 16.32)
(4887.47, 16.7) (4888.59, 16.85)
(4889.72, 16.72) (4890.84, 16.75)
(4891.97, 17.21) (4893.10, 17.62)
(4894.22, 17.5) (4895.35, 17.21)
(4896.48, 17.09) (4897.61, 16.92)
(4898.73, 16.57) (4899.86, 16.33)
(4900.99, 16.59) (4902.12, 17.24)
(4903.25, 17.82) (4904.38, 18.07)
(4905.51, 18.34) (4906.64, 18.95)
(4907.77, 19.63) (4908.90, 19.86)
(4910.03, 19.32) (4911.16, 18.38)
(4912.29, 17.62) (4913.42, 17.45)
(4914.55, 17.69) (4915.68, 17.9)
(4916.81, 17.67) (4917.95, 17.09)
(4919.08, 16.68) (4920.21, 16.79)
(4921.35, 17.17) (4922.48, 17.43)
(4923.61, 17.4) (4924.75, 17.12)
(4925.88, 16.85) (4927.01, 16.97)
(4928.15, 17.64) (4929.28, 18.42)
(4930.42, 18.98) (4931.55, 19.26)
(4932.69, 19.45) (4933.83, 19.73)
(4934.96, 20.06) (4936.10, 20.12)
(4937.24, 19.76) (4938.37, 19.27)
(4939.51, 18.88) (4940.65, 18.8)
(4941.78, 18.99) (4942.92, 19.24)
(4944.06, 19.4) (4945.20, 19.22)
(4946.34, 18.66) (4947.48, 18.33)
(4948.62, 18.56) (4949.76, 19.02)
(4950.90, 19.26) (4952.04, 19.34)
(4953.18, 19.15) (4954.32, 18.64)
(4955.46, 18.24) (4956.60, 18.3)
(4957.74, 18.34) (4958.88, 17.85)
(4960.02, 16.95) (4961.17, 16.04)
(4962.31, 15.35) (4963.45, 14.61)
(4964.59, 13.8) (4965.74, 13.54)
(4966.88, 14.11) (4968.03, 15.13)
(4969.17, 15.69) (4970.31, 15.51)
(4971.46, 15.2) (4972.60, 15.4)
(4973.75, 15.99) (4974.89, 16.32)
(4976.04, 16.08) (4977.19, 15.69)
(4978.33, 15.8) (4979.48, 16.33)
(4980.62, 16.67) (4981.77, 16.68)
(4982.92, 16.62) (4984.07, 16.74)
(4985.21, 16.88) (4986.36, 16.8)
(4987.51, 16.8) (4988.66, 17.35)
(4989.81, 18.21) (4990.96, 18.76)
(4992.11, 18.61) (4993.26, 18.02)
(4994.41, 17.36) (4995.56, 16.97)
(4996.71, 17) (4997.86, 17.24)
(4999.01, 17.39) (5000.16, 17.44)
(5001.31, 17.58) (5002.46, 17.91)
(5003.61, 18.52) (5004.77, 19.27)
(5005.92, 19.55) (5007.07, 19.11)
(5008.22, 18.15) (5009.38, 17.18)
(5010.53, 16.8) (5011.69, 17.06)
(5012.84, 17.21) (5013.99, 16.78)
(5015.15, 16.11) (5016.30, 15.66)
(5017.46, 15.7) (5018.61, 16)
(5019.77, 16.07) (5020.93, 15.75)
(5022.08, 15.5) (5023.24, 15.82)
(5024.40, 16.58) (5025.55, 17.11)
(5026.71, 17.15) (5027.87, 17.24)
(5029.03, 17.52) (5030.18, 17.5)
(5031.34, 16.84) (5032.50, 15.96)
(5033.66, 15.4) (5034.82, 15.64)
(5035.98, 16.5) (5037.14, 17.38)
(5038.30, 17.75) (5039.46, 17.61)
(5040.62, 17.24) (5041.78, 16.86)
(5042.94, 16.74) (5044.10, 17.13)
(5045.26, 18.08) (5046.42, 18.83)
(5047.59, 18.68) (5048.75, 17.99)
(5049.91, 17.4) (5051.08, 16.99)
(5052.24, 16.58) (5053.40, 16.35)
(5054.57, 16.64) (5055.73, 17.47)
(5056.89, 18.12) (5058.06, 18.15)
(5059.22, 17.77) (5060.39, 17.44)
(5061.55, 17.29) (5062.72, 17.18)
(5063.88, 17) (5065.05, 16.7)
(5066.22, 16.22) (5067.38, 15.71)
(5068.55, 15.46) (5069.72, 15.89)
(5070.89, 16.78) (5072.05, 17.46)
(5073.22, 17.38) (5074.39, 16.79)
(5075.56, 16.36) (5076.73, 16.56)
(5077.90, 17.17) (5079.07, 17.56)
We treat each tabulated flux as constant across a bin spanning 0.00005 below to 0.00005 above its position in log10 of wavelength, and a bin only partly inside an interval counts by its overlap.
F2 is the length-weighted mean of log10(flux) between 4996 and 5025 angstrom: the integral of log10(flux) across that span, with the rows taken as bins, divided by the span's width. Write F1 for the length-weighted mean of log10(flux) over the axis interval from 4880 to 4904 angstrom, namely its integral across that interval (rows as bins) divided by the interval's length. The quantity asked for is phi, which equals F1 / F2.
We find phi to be 1.00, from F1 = 1.23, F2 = 1.23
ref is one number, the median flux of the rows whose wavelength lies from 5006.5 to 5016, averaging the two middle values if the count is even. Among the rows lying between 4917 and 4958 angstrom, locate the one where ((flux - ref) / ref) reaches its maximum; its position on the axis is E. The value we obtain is 4936.10 angstrom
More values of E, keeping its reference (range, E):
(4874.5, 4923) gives 4908.90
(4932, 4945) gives 4936.10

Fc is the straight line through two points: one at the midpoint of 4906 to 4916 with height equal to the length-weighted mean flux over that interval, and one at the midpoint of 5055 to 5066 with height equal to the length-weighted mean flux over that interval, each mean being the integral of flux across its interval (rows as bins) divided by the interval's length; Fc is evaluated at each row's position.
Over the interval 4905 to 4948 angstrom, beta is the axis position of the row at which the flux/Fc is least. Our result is 4919.08 angstrom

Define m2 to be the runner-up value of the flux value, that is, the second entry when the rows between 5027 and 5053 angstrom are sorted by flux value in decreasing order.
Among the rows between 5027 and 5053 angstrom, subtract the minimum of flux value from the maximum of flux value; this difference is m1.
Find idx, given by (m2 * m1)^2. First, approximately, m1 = 3.4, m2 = 18.68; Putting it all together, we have 4105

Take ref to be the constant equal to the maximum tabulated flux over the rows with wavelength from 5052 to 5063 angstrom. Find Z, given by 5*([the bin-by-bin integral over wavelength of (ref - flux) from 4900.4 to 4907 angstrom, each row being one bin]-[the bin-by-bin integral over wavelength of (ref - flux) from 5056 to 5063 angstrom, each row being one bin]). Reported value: -5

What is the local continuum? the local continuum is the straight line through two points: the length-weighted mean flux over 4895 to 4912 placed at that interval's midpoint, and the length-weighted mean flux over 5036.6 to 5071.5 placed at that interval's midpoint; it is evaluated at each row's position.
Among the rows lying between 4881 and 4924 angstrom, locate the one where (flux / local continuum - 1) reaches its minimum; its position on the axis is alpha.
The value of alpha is 4885.22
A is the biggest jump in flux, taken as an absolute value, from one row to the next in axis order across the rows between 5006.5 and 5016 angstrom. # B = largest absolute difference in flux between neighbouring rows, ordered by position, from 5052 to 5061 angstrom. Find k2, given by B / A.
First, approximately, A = 0.97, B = 0.83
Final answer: 0.86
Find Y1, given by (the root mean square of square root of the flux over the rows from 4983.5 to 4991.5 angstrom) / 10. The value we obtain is 0.417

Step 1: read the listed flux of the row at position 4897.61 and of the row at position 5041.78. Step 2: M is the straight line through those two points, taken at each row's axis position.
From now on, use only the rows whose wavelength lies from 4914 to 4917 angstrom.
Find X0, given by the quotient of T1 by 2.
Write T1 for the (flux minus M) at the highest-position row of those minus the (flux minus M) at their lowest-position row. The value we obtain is 0.0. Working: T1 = 0.0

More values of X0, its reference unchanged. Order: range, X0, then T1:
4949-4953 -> 0.2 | 0.3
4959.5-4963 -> -0.8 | -1.6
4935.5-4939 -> -0.4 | -0.8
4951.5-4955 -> -0.3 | -0.7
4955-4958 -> 0.1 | 0.1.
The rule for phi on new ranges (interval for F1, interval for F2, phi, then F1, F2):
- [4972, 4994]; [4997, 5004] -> 0.98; 1.23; 1.25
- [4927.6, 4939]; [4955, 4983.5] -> 1.07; 1.28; 1.20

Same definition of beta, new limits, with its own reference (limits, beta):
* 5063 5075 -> 5068.55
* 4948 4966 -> 4965.74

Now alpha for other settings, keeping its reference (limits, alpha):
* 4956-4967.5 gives 4965.74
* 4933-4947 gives 4946.34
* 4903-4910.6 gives 4903.25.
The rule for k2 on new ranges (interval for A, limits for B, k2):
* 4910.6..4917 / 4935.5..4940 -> 0.64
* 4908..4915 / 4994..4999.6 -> 0.41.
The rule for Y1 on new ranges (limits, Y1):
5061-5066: 0.413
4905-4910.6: 0.438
